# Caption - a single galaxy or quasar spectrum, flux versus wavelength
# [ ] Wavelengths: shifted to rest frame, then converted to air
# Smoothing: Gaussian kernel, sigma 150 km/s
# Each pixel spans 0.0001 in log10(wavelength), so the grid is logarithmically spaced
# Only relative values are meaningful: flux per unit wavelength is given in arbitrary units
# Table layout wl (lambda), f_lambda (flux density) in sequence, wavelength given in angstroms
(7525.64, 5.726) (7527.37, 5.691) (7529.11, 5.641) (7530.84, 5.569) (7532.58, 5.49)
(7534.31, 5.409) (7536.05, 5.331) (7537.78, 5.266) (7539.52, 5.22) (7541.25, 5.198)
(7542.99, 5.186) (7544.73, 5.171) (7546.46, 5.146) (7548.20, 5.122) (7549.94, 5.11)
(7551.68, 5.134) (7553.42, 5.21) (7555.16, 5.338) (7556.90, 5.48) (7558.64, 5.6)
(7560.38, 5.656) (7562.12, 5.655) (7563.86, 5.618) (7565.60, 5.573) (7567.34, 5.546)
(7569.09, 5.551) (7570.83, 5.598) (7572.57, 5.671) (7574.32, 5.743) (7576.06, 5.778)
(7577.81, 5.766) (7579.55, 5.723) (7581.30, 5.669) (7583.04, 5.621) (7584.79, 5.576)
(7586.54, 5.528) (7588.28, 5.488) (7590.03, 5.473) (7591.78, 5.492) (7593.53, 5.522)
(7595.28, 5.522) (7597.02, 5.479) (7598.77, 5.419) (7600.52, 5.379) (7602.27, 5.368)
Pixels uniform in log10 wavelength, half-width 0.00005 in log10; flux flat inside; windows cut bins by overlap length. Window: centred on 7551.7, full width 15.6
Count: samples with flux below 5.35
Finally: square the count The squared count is 49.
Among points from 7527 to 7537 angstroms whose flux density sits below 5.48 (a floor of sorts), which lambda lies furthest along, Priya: 7536.05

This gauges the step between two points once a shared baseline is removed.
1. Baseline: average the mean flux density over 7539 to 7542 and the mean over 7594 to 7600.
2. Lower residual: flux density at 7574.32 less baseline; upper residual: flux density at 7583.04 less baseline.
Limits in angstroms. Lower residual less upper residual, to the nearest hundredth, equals 0.12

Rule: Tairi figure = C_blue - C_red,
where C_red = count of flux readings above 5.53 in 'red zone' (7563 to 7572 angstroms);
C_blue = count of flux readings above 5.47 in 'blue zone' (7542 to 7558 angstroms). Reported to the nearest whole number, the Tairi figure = -4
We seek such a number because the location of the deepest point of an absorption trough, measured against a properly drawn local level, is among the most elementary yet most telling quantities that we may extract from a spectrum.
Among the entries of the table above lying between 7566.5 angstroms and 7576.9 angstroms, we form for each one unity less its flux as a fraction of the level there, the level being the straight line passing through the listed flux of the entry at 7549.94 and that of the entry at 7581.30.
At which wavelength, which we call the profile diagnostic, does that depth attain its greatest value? 7569.09 angstroms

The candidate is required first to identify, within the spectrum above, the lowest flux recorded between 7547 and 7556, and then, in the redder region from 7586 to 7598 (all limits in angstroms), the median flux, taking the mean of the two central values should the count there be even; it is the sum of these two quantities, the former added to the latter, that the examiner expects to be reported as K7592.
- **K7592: 10.6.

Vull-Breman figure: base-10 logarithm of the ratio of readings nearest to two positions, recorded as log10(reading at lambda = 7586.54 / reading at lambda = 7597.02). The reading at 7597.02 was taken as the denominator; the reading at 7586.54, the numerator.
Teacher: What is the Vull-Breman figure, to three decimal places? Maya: 0.004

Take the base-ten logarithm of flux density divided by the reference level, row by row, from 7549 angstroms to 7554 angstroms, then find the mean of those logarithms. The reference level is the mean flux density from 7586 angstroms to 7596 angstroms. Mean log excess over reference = -0.029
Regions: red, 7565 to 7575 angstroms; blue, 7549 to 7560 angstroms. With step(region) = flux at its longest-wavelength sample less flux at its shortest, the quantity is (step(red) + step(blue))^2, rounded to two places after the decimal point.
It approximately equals 0.44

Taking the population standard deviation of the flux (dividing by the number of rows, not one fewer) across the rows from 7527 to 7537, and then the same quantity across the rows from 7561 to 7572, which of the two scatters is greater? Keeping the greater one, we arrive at 0.13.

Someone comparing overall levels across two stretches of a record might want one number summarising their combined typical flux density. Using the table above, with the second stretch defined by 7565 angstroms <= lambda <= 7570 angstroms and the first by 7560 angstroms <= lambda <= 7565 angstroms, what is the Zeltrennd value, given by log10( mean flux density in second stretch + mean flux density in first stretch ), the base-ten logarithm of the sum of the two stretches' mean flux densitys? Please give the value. 1.05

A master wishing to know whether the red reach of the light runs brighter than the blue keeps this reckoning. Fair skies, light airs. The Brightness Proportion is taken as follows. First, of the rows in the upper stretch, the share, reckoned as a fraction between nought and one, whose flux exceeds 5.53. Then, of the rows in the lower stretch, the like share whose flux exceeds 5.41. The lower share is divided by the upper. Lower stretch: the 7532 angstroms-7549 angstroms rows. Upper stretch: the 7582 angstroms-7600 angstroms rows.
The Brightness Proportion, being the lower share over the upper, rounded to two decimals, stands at 0.50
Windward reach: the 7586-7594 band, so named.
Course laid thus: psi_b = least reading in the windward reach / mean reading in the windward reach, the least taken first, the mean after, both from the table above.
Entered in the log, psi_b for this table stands 0.995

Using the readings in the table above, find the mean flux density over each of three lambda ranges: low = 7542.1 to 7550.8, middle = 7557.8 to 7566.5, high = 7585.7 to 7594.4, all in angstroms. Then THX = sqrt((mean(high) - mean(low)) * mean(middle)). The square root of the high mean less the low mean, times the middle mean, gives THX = 1.41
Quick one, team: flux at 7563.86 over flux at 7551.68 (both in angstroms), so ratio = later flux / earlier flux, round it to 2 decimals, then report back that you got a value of 1.09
